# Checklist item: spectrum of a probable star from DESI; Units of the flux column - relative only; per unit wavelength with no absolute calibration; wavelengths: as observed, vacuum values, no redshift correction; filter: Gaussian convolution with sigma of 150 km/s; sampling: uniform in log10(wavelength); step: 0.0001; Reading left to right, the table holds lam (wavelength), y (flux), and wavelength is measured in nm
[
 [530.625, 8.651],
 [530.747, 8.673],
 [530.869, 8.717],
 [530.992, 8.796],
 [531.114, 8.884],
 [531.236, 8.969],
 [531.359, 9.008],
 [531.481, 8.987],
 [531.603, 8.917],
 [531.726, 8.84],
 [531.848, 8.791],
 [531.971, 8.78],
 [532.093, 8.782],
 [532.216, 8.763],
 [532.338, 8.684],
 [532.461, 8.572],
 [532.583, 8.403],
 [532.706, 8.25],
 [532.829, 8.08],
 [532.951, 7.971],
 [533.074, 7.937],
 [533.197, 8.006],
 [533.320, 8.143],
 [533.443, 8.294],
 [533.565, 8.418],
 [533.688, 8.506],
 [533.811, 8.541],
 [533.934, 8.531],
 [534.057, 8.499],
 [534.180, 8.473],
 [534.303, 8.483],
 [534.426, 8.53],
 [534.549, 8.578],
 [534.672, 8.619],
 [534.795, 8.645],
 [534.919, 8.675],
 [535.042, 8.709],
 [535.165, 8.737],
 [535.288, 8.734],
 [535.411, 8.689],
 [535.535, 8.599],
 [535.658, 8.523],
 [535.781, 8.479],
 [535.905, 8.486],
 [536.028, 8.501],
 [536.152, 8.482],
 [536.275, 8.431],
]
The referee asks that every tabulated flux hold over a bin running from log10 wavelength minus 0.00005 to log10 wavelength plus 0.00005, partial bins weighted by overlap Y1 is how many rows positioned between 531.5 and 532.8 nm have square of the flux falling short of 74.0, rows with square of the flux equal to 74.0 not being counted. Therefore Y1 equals 3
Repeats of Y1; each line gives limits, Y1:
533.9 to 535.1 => 6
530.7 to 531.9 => 0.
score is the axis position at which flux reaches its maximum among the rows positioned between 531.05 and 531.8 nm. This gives 531.359 nm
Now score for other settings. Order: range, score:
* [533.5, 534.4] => 533.811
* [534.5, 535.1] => 535.042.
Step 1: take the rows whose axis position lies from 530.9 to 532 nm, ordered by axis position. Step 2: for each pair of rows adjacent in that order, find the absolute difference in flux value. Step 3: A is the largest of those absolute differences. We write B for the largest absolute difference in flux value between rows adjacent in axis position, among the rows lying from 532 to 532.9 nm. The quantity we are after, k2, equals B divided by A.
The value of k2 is 1.93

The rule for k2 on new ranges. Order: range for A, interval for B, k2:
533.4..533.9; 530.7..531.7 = 0.71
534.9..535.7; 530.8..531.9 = 0.98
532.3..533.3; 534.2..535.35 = 0.28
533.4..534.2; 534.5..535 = 0.33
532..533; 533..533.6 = 0.89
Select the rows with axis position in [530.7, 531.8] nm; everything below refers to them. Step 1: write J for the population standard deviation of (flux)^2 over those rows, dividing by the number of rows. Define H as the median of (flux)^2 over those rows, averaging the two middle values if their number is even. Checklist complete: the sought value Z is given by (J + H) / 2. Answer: 40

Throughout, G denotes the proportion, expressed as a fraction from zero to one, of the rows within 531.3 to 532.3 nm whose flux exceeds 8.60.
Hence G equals 1.00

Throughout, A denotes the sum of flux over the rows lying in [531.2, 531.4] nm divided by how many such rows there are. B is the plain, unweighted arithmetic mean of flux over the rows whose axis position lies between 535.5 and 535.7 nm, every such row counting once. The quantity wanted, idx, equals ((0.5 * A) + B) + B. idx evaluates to 21.6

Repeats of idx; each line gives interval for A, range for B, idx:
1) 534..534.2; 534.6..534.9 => 21.5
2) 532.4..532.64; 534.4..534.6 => 21.4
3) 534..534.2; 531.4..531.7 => 22.1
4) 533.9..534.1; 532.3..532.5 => 21.5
